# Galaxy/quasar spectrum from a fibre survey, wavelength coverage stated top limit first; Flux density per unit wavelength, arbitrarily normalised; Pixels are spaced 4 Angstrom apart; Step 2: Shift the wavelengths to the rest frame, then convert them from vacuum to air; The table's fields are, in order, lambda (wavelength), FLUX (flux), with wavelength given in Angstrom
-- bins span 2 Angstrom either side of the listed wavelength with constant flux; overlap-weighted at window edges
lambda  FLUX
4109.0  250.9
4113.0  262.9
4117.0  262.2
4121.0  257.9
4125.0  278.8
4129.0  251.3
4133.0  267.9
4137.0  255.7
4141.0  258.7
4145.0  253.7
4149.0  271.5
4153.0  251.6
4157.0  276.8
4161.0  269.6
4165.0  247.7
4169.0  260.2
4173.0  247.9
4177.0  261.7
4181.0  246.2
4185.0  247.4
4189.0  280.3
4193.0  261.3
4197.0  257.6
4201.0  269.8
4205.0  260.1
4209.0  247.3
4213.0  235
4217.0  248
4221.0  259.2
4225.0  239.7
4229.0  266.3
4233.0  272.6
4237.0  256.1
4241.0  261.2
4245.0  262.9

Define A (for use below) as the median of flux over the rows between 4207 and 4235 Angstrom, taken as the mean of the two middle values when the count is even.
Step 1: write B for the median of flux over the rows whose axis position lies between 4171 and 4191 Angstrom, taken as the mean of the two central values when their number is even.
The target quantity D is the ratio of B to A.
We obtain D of 1.00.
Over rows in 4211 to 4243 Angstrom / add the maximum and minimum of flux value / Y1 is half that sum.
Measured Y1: 254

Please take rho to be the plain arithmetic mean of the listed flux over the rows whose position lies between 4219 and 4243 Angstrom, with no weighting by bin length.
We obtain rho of 259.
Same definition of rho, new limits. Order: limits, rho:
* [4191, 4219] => 254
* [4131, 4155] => 260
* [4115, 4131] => 263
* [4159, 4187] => 254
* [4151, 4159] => 264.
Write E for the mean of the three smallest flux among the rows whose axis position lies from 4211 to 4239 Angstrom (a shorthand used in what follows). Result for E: 241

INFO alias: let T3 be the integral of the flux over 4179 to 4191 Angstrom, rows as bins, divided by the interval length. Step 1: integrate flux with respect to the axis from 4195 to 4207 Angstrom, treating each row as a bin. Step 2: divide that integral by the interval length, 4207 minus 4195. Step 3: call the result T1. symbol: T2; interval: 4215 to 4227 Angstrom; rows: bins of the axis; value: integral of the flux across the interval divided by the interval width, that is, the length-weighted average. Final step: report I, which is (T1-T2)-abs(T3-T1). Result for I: 9.0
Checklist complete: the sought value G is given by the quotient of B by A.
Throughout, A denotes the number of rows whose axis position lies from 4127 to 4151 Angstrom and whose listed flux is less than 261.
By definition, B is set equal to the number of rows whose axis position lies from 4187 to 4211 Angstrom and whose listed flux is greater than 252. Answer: 1.25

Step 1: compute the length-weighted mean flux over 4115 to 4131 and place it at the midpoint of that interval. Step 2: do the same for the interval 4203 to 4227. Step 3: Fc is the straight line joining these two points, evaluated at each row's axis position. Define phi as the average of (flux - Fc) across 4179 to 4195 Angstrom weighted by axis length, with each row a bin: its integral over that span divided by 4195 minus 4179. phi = 6.2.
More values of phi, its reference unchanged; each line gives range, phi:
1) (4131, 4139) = 1.1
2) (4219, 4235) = 13.1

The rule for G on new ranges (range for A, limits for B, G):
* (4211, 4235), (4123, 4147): 1.25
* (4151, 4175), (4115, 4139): 1.25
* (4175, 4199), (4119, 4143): 1.67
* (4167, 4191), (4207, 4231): 0.50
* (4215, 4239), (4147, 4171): 1.00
